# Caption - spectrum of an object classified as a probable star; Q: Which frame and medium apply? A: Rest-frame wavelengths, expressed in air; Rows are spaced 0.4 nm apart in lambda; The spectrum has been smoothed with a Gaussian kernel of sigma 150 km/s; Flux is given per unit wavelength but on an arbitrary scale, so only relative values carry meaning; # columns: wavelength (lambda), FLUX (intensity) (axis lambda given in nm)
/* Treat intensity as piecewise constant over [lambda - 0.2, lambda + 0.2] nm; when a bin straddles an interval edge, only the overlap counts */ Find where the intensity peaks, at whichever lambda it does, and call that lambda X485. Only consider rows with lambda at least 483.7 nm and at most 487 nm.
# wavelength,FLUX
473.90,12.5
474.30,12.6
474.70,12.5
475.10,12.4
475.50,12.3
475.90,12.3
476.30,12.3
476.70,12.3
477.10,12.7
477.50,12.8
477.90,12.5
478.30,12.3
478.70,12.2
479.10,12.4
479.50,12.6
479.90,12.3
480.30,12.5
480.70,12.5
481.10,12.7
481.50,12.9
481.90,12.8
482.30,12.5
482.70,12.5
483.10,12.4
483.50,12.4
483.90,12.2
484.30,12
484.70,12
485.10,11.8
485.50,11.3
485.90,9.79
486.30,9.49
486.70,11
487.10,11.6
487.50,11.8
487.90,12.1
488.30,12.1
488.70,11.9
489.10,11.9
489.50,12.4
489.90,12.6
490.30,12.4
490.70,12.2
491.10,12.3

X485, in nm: 483.90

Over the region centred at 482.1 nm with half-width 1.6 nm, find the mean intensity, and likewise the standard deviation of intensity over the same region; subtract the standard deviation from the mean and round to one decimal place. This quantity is 12.4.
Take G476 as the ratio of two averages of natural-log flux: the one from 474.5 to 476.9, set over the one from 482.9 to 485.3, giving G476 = 1.01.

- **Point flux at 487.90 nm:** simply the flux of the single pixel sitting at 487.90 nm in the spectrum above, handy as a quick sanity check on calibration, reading 12.1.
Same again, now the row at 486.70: 11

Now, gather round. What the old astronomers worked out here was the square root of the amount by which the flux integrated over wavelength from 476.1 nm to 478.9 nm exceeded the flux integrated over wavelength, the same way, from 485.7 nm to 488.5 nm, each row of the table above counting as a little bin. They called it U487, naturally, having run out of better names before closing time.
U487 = 1.9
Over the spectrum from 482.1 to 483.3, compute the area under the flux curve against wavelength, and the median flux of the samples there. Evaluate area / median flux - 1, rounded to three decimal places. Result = 0.197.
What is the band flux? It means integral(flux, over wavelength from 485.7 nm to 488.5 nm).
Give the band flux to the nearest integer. 31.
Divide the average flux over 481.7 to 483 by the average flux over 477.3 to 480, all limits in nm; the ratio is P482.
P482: 1.01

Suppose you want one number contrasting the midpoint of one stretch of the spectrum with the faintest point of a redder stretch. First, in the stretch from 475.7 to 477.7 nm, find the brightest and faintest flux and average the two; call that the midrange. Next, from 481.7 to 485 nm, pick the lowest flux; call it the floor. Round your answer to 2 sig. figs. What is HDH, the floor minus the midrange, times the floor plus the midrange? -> -14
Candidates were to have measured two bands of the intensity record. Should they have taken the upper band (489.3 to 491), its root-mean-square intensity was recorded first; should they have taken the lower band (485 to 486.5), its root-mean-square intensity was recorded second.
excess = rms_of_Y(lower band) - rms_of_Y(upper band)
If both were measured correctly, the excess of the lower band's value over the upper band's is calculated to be -1.8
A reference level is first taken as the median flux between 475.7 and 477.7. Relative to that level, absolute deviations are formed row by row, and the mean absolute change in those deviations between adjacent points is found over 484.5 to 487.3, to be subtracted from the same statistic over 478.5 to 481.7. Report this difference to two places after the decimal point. -0.61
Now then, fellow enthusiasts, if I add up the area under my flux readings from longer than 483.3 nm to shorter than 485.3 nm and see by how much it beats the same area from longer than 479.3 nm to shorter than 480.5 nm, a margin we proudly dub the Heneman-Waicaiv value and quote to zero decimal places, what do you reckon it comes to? 9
